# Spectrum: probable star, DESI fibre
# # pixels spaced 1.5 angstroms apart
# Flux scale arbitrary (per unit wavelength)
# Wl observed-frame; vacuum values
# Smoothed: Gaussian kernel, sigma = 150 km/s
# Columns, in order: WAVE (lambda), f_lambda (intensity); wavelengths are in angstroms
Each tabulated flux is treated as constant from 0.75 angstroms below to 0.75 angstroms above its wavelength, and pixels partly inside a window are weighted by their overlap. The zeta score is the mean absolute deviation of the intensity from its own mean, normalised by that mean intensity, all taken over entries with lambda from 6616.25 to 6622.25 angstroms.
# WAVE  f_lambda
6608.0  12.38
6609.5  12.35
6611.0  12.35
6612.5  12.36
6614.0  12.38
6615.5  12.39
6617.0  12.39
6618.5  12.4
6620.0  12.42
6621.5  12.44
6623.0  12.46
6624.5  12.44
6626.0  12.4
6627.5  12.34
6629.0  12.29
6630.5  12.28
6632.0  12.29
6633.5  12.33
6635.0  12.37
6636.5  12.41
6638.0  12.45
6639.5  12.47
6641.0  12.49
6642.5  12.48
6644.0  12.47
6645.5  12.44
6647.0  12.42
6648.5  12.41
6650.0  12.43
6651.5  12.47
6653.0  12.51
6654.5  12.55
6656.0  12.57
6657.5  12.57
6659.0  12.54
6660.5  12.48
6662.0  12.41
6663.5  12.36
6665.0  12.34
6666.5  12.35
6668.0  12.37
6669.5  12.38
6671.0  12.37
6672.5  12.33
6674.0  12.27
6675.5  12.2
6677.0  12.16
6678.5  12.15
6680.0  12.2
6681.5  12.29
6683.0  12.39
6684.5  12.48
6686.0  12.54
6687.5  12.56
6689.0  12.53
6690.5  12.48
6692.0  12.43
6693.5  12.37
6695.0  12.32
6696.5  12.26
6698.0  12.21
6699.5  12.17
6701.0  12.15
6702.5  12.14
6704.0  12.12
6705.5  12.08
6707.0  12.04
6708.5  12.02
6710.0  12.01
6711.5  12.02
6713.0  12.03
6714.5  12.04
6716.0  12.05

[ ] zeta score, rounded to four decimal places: 0.0014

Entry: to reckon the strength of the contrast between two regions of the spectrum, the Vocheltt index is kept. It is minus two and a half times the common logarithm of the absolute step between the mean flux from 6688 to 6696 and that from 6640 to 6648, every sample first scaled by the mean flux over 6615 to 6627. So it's 6.4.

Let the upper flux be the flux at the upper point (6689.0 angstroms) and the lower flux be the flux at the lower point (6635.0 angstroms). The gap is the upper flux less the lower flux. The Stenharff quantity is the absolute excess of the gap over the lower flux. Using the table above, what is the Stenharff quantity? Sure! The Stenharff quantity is 12.2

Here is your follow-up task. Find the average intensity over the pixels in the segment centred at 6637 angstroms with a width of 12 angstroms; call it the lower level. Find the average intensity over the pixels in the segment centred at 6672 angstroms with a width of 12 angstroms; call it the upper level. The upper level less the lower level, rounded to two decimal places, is -0.11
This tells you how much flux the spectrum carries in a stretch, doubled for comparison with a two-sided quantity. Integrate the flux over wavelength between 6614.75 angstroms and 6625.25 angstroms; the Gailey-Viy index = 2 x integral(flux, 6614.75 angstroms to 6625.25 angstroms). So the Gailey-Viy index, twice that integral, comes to 261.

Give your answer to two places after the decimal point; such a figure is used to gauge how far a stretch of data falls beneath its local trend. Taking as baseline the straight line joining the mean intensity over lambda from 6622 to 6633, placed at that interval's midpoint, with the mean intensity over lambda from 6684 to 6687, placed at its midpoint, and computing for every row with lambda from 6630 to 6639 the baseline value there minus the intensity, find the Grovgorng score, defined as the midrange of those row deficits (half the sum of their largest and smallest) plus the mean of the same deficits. 0.03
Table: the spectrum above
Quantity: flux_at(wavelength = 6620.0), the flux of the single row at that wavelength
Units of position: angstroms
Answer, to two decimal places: 12.42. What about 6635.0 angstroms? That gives 12.37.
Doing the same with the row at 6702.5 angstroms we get 12.14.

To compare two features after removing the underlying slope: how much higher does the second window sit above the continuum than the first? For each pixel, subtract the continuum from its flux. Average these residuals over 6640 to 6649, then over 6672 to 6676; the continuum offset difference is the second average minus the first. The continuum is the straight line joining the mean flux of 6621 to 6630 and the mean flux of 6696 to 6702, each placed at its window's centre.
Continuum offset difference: -0.11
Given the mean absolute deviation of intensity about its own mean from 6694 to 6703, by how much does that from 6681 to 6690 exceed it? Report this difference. 0.03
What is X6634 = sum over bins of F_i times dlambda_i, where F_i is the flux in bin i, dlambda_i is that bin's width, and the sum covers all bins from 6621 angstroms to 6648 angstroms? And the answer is 335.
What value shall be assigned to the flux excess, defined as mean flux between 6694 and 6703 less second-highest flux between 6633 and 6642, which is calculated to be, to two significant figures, -0.26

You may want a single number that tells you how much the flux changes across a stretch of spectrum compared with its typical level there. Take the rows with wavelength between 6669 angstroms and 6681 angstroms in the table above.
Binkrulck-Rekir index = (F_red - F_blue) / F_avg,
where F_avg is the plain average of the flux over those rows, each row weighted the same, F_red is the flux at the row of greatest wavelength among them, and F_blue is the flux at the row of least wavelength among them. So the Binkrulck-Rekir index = -0.015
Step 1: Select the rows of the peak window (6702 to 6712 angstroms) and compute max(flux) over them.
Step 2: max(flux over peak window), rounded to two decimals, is 12.14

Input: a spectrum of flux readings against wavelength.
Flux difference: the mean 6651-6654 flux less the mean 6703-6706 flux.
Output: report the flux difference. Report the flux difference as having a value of 0.39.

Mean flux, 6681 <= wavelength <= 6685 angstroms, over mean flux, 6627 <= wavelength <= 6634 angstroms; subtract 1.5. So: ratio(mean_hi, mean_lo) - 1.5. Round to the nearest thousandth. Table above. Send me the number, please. -0.493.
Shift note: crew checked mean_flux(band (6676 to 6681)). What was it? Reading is 12.2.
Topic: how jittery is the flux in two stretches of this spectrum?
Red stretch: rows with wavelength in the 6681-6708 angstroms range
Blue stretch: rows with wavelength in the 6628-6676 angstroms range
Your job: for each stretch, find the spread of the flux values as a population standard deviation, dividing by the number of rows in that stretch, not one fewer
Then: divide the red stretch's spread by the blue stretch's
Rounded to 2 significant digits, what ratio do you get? 1.8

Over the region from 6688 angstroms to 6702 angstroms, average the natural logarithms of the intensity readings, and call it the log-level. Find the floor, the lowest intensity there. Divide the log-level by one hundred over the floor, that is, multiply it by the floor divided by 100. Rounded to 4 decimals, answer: 0.3052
